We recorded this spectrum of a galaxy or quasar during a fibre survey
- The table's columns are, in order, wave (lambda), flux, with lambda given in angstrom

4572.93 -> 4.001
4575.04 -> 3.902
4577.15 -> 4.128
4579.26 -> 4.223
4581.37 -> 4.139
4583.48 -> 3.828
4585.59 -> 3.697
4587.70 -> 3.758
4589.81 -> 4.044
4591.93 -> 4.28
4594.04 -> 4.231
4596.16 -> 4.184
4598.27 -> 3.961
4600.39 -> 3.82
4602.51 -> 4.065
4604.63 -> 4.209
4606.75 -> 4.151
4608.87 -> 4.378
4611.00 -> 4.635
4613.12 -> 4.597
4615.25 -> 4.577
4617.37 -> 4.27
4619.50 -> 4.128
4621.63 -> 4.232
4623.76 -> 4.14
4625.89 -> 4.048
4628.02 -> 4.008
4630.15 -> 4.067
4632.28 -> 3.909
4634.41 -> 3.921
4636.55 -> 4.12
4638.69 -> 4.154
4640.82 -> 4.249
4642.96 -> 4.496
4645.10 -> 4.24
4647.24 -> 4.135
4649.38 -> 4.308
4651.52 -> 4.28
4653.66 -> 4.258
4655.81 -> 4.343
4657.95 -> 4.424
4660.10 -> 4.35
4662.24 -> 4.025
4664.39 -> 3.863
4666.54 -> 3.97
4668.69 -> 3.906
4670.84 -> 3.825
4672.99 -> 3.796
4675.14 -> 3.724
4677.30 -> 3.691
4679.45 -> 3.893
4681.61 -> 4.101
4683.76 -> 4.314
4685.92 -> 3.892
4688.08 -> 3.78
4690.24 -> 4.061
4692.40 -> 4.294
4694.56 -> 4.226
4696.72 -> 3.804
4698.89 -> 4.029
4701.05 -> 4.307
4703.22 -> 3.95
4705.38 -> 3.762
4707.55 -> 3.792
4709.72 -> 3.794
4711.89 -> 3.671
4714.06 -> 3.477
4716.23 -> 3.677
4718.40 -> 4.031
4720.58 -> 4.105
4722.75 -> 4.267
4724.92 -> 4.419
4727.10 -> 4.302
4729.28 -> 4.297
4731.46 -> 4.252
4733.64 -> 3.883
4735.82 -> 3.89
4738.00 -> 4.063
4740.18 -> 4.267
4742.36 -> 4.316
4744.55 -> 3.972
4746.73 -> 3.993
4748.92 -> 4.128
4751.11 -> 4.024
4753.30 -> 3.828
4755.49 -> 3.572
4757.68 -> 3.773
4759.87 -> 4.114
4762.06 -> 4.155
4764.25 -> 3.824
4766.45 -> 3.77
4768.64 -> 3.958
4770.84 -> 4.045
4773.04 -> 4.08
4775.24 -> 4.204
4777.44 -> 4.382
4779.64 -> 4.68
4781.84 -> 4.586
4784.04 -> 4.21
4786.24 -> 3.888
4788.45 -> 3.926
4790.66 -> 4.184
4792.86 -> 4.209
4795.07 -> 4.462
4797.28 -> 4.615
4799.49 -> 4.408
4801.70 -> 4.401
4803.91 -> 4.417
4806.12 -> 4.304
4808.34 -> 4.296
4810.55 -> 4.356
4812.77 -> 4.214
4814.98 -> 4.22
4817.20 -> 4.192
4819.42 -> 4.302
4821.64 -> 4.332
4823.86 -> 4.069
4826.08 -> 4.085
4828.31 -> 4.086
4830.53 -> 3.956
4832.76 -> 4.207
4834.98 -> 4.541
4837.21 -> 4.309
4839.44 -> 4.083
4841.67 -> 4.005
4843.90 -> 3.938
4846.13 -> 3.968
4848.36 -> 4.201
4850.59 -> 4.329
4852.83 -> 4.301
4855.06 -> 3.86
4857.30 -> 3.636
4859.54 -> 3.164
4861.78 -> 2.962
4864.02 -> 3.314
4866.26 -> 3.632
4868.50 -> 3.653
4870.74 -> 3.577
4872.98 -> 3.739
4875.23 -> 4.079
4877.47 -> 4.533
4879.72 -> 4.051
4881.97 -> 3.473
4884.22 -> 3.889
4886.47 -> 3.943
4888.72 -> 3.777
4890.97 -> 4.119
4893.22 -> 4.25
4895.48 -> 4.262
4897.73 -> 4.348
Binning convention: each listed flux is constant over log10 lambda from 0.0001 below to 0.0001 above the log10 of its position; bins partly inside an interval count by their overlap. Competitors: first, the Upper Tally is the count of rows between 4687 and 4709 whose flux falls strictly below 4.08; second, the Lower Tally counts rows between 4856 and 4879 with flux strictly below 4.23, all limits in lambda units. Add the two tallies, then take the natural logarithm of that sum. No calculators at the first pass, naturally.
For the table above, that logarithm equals 2.77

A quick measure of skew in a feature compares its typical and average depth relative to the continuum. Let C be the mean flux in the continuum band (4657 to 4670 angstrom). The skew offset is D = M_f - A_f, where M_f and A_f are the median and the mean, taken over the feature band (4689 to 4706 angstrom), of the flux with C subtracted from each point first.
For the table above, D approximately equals -0.01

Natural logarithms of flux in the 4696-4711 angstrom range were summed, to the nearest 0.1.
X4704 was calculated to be 9.6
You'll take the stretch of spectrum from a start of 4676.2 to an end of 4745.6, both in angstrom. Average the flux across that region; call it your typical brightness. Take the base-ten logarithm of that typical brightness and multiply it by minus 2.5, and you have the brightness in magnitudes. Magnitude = -1.51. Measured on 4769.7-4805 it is -1.58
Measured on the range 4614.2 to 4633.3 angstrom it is -1.55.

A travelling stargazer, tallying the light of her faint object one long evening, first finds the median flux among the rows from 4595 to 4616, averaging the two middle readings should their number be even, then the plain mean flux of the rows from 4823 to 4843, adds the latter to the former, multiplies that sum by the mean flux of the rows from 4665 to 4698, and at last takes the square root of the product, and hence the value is 5.74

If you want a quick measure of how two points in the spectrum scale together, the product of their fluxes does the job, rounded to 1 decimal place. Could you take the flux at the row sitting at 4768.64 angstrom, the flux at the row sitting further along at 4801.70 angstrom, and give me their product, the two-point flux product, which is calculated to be 17.4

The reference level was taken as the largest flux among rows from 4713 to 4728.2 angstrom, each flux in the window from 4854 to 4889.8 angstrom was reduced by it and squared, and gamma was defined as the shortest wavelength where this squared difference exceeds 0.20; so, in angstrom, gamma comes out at 4855.06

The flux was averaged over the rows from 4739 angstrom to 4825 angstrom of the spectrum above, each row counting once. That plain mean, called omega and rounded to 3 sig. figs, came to 4.17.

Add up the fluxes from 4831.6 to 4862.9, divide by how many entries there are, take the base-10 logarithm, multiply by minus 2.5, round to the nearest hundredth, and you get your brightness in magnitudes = -1.50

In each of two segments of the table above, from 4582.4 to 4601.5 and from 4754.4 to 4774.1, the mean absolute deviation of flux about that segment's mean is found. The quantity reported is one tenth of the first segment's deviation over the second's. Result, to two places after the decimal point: 0.11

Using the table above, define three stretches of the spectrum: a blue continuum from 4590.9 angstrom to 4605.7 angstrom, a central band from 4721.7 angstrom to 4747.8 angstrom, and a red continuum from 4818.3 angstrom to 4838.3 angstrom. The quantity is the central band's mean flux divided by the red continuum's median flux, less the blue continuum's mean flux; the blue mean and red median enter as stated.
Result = -3.1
